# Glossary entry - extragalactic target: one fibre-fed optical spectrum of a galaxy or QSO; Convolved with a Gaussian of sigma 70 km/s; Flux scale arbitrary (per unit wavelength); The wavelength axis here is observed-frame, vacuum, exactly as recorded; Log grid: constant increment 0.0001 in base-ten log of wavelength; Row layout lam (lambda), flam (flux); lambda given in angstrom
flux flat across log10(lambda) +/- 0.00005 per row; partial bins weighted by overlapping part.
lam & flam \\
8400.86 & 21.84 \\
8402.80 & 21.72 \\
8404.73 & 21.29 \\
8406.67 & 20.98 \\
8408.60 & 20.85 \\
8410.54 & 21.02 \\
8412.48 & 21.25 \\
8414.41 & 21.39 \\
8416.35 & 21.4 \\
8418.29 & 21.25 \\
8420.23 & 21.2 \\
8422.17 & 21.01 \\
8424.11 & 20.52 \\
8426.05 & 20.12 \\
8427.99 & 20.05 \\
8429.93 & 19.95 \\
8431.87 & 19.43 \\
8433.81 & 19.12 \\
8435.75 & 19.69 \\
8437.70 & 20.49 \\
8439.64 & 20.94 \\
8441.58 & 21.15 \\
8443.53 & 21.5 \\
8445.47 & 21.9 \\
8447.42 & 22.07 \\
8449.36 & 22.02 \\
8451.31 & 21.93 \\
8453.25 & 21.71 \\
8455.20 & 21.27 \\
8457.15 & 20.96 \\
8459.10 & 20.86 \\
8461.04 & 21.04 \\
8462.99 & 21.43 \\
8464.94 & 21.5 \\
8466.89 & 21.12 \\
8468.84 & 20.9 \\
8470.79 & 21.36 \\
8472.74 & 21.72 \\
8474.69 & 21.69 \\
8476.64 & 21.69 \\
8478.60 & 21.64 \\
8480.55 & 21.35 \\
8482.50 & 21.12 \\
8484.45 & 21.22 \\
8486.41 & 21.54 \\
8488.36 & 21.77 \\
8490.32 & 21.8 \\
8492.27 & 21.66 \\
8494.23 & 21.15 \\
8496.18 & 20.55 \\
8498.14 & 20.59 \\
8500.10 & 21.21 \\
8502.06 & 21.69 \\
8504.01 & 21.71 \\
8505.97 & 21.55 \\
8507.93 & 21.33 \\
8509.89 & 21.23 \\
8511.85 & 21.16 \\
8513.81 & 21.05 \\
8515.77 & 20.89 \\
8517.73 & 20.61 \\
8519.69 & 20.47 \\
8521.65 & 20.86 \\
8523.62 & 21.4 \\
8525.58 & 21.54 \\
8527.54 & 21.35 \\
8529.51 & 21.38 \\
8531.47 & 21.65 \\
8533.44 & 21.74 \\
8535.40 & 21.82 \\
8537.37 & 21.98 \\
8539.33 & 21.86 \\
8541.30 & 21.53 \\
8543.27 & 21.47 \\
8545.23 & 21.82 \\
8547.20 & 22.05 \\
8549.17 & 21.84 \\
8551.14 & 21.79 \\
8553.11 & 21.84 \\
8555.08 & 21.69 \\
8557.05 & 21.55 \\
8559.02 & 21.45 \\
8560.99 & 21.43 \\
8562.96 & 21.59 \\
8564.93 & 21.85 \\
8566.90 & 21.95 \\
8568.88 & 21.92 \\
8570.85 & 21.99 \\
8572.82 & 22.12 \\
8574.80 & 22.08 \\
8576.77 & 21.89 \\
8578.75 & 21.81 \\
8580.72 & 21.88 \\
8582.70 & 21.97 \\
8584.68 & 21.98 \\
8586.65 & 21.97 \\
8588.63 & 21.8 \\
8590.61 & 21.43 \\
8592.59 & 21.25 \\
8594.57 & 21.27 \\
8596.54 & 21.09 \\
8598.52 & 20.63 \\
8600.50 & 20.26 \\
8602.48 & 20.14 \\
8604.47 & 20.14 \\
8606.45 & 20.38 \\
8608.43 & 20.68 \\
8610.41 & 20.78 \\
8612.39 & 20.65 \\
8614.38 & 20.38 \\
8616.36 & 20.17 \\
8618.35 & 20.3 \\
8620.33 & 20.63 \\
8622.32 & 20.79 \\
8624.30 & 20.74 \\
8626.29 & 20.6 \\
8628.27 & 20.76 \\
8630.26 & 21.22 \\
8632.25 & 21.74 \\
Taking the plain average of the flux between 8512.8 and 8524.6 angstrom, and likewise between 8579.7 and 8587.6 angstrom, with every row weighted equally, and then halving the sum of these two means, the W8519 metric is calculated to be 21.4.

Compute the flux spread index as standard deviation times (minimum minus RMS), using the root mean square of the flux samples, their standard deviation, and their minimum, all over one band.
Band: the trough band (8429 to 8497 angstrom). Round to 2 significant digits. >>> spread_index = -1.5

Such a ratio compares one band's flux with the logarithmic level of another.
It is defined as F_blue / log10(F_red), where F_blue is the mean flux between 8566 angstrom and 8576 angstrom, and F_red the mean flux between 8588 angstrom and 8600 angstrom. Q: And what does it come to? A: 16.6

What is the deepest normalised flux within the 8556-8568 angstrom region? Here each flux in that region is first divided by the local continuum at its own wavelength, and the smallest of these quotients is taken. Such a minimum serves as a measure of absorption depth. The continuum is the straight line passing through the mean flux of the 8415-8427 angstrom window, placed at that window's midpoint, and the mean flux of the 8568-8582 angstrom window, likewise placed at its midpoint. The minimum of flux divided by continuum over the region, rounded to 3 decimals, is 0.980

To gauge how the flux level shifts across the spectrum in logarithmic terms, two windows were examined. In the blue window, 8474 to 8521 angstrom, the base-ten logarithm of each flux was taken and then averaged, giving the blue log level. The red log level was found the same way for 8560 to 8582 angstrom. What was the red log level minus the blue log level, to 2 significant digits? 0.012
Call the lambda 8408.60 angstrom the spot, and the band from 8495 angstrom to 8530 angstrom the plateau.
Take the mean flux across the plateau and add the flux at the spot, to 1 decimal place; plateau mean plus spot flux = 42.0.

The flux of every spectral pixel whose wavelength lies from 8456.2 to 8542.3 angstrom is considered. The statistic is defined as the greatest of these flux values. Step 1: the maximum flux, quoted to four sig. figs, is 21.98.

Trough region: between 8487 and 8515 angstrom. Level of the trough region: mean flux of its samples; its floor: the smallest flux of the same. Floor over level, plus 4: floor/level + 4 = 4.96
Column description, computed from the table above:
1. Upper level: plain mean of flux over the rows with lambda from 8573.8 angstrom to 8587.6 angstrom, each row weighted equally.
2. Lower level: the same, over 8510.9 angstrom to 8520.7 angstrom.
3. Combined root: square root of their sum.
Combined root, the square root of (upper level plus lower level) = 6.54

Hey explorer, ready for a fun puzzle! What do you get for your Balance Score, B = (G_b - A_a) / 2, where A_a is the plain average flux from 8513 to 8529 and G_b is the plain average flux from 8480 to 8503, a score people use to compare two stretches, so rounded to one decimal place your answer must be 0.1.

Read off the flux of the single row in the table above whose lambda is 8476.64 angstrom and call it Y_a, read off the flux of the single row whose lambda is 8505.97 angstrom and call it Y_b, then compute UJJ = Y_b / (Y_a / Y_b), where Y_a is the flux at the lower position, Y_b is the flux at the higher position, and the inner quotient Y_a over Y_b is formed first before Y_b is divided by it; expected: 21.4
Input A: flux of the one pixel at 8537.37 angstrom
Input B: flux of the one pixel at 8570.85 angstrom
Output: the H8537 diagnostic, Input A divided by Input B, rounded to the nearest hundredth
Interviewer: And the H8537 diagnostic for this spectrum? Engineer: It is 1.00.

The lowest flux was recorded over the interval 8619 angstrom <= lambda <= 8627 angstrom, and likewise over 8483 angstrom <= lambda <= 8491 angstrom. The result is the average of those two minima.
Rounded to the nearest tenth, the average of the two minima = 20.9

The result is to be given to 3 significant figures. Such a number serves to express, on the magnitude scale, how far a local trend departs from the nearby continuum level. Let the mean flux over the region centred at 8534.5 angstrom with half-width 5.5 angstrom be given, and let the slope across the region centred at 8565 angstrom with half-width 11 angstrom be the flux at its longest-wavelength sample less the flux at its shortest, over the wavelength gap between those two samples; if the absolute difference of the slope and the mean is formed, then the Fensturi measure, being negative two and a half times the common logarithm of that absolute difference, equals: -3.34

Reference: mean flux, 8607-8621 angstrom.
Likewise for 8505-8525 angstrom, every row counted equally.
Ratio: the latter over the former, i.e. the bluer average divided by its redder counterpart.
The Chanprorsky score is 1.03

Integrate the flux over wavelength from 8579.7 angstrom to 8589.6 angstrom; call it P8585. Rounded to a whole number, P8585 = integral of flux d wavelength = 217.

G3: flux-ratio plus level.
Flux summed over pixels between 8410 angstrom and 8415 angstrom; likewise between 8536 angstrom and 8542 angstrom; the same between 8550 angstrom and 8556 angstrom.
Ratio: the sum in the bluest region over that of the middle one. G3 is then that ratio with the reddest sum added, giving 66.3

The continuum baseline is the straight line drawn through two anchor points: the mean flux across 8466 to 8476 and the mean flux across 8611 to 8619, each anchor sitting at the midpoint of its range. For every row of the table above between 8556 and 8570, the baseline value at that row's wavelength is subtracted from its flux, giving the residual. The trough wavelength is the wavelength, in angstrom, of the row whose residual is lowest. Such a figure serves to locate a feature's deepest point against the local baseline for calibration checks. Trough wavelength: 8560.99 angstrom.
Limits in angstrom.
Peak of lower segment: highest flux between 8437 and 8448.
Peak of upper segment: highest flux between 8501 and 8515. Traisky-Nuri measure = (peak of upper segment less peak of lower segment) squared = 0.1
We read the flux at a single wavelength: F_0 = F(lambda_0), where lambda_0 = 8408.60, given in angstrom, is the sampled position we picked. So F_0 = 20.85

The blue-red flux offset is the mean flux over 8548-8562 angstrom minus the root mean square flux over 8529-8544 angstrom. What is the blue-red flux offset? -0.02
